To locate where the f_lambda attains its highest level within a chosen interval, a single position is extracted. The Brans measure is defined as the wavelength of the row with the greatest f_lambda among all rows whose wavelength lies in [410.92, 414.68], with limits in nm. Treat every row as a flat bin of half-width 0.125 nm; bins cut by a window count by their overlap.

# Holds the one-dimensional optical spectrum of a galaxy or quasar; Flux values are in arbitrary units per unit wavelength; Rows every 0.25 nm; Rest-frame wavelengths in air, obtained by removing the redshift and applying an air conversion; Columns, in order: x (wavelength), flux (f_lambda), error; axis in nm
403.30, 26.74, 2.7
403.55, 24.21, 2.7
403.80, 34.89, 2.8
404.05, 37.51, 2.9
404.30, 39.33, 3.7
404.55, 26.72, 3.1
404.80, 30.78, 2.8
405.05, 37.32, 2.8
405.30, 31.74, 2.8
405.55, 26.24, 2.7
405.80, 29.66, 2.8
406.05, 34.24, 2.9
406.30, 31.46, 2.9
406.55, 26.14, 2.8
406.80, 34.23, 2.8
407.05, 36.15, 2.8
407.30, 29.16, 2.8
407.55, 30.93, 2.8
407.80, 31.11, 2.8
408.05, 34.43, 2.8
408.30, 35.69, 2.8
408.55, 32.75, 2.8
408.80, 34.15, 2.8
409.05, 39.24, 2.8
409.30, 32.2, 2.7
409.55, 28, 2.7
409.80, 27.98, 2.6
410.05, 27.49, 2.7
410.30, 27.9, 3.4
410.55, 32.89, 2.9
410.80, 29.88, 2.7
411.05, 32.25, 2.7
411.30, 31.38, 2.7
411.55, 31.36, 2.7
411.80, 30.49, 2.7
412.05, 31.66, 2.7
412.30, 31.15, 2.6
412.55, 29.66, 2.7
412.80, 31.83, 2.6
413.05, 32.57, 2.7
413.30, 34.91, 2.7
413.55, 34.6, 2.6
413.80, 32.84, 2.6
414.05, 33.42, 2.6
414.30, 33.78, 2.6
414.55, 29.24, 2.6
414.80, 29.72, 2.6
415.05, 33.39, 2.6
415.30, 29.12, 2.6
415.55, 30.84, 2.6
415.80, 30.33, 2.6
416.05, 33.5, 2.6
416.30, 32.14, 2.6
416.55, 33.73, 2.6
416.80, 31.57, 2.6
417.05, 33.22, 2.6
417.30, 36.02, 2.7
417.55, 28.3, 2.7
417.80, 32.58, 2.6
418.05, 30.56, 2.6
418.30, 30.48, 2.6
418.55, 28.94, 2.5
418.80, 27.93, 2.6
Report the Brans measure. 413.30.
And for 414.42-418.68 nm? 417.30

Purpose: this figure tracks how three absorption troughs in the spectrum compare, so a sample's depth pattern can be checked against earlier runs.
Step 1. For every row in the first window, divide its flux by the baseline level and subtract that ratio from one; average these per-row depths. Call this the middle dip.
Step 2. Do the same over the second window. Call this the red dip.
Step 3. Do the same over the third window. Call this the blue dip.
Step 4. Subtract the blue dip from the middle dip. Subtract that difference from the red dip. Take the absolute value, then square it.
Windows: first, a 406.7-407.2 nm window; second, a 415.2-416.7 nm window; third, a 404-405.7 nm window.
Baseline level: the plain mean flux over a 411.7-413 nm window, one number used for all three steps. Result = 0.003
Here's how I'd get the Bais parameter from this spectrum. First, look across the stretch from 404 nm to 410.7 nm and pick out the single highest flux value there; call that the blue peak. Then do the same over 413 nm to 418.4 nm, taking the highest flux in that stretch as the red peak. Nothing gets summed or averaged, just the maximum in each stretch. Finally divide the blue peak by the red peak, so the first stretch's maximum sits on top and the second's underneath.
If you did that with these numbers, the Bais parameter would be 1.09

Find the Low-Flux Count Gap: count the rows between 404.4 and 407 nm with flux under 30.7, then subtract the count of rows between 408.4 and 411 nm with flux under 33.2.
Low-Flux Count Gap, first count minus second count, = -4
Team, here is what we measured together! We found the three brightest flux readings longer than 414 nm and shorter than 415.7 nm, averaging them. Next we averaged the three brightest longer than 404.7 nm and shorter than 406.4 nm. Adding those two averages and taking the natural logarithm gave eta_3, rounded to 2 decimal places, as 4.22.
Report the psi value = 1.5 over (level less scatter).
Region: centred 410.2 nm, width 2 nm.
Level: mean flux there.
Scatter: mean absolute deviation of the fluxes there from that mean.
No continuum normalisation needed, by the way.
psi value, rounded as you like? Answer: 0.0539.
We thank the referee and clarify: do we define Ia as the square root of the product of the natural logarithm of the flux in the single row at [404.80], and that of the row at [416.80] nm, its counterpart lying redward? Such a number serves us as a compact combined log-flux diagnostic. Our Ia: 3.44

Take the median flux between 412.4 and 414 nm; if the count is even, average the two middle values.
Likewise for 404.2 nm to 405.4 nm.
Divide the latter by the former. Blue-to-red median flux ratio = 0.97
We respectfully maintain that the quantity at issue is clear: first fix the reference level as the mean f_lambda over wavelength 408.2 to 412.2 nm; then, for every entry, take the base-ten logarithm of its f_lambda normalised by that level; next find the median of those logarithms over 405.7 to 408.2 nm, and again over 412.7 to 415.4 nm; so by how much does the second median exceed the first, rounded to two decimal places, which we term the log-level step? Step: 0.02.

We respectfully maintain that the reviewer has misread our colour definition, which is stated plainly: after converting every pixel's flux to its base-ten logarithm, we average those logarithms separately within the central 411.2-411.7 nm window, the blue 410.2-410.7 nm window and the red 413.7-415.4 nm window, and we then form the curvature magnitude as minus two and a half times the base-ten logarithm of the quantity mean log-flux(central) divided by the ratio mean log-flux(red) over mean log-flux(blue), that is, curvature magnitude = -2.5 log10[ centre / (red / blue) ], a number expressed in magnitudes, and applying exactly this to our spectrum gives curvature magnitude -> -0.425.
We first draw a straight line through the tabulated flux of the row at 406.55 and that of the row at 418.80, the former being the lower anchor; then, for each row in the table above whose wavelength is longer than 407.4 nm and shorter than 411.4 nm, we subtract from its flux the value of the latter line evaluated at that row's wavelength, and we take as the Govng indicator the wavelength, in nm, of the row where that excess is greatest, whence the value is 409.05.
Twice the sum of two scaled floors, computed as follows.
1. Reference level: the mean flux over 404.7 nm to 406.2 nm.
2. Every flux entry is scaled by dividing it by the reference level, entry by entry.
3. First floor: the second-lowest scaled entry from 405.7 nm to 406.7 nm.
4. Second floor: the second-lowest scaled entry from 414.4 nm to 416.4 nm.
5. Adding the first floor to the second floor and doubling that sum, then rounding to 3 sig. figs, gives 3.72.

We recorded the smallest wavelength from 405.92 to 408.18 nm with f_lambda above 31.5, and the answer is 406.05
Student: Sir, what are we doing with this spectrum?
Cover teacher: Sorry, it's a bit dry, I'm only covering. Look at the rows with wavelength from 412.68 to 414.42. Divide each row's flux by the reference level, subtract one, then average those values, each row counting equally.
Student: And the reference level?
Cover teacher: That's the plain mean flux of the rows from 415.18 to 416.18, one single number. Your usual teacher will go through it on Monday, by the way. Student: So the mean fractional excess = 0.08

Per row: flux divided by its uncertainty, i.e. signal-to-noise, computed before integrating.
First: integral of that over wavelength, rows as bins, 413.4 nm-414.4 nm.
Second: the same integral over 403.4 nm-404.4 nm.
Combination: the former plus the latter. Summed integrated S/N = 24.2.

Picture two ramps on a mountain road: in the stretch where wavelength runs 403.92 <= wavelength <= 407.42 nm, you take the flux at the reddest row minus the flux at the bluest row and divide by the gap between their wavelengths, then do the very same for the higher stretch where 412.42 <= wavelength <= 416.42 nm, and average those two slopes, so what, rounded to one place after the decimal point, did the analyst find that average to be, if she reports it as -1.0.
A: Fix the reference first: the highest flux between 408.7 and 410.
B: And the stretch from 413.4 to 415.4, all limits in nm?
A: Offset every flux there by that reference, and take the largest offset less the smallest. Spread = 5.5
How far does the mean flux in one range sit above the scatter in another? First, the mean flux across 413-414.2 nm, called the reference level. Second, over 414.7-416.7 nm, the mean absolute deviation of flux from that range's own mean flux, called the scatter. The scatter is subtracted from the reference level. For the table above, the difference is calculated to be 32.1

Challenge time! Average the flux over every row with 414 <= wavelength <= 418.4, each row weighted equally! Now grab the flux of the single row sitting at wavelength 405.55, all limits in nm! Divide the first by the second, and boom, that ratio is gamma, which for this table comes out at 1.21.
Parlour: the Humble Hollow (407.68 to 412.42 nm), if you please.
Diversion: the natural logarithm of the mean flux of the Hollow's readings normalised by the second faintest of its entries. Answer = 0.127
